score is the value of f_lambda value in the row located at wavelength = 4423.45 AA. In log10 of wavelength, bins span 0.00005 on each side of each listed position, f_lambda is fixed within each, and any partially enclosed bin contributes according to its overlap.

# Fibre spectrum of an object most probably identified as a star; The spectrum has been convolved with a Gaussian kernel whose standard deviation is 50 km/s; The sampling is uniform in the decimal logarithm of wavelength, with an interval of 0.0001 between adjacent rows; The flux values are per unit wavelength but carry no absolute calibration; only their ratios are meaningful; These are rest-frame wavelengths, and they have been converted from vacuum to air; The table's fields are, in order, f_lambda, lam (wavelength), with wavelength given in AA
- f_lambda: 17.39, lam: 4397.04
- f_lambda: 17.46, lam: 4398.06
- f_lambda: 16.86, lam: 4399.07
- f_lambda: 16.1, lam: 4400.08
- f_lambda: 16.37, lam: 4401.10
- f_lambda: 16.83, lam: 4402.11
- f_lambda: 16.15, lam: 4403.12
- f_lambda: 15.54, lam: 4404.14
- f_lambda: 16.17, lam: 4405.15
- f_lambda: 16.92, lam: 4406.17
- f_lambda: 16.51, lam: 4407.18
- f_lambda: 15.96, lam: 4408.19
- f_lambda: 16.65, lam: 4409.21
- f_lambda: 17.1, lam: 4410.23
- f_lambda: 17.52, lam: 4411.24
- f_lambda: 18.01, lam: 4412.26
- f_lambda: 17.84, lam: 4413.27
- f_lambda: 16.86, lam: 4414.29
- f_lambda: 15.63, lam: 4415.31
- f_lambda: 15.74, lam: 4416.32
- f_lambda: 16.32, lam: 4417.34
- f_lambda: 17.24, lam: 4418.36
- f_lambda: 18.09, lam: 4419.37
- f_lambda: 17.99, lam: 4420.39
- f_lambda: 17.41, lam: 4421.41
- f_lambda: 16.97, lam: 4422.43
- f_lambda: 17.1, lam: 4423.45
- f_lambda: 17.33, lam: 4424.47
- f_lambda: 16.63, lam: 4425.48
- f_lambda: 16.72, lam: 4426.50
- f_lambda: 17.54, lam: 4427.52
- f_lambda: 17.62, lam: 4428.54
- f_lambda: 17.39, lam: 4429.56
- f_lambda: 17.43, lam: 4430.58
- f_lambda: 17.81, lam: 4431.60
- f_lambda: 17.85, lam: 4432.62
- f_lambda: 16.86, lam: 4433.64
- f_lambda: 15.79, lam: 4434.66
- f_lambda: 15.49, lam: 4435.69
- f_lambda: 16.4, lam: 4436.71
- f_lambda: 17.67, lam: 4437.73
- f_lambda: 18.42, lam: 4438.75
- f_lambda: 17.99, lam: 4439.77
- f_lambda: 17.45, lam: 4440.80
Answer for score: 17.1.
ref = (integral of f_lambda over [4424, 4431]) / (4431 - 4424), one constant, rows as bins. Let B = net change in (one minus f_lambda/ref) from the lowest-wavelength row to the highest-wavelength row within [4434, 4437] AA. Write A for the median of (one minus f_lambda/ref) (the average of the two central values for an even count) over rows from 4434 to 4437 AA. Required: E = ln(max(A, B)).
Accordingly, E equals -2.5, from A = 0.085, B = -0.04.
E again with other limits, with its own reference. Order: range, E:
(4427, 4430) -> -4.7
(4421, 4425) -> -5.4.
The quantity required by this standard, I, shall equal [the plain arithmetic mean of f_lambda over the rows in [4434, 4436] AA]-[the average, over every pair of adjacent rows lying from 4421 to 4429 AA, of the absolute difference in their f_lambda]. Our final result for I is 15.3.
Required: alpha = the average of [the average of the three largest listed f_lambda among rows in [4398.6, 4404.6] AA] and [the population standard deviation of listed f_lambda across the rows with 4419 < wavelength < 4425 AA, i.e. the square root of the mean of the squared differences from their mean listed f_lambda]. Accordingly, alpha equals 8.55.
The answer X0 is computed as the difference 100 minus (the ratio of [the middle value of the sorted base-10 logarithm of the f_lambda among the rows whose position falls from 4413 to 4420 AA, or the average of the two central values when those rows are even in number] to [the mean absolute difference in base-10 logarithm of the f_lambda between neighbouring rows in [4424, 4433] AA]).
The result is -63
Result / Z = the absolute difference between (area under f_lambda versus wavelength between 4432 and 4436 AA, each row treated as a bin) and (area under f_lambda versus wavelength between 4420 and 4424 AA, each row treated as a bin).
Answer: 3.0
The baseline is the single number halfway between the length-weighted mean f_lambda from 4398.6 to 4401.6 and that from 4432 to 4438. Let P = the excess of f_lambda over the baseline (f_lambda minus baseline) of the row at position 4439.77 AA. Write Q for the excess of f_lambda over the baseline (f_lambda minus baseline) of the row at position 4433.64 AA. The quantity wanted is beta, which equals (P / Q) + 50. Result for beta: 54.5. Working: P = 1.5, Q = 0.33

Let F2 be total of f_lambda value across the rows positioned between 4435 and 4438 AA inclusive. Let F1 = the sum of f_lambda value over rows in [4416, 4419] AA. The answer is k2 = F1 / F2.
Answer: 0.99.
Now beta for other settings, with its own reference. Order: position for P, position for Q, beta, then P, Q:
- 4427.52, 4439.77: 50.7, 1.0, 1.46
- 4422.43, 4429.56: 50.5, 0.4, 0.86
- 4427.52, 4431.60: 50.8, 1.0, 1.28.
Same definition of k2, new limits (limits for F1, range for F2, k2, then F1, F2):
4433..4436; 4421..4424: 0.94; 48.1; 51.5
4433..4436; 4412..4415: 0.91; 48.1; 52.7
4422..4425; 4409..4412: 1.00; 51.4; 51.3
